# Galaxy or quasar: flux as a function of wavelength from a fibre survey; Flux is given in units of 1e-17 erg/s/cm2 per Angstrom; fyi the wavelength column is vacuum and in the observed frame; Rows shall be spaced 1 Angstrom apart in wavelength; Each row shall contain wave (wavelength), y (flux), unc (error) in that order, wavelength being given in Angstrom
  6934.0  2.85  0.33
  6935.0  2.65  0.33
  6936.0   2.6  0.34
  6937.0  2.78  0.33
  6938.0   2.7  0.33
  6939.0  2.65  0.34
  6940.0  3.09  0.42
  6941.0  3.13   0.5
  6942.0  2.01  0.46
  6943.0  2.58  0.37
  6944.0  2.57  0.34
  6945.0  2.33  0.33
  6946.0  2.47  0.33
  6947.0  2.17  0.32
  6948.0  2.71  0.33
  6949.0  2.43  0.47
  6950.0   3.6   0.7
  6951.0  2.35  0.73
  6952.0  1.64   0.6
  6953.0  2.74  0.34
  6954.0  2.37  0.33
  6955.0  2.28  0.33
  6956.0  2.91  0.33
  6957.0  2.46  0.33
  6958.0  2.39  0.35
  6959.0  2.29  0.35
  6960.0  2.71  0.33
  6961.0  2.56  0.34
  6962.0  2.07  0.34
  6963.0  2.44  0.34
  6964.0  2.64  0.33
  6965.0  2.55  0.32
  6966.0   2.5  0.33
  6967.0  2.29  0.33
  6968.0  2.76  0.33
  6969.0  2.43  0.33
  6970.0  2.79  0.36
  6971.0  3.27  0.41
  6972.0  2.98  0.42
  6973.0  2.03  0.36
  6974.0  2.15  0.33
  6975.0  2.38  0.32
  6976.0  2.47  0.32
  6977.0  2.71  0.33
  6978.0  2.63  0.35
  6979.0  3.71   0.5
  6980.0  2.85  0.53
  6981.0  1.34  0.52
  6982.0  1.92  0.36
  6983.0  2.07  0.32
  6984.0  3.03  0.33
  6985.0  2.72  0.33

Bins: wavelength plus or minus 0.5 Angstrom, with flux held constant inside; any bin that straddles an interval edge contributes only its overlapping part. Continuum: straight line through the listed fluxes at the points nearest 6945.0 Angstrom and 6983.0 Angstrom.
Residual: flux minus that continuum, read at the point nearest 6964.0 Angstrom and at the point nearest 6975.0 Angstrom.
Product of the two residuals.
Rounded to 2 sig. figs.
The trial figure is 0.11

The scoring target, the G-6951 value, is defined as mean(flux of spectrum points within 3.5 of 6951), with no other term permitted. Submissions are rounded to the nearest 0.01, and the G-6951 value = 2.55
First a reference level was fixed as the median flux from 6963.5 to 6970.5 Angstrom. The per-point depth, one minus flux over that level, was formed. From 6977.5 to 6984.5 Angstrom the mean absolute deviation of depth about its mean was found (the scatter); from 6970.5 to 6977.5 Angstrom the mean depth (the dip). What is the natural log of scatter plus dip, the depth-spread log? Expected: -1.44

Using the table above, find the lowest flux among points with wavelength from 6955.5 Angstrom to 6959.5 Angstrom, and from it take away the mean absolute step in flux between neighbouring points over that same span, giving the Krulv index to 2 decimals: 2.08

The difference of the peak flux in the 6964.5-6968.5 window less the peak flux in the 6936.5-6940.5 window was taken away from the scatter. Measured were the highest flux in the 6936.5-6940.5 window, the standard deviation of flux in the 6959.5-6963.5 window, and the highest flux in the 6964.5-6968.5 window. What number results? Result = 0.6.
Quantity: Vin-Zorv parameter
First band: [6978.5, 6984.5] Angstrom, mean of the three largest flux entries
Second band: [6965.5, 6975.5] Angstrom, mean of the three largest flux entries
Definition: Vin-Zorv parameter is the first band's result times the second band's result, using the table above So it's 9.6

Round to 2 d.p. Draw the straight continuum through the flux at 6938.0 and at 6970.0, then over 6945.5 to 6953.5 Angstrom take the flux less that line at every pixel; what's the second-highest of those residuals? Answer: 0.00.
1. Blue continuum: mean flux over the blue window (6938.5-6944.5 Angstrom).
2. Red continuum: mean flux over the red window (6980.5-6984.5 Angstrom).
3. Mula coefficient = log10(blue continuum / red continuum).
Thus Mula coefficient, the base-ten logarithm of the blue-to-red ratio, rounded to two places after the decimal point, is 0.11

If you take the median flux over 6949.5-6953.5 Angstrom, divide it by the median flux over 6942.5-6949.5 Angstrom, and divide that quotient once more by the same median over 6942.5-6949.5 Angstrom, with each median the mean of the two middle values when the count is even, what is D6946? 0.417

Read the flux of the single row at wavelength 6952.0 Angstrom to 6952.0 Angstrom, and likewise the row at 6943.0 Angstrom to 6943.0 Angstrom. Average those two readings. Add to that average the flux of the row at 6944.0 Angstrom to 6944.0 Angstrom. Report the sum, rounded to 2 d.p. 4.68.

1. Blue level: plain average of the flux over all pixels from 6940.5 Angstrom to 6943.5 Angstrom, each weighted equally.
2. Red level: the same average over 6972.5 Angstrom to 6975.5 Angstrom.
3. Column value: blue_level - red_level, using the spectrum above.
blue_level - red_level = 0.39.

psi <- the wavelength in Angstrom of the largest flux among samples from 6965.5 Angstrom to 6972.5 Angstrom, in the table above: 6971.0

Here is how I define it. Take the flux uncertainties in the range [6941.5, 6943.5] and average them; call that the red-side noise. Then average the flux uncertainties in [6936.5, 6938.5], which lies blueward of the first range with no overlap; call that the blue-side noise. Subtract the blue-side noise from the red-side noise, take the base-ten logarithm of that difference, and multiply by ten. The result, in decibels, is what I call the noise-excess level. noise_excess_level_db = -11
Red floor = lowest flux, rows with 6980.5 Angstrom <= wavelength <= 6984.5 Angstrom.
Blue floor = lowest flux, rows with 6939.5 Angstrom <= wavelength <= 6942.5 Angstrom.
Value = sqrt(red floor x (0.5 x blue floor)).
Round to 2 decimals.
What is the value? 1.16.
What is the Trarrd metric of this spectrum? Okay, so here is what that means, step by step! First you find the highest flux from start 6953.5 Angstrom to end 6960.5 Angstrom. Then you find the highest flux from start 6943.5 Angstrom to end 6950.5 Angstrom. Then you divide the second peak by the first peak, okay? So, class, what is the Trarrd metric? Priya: 1.2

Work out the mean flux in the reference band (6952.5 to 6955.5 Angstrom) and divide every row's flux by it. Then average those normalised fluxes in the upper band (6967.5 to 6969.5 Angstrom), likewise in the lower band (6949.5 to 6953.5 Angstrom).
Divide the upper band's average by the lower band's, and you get 1.005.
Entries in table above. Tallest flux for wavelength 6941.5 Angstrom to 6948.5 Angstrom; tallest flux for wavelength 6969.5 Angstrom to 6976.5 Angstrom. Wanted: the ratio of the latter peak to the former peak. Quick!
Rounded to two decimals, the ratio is 1.21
